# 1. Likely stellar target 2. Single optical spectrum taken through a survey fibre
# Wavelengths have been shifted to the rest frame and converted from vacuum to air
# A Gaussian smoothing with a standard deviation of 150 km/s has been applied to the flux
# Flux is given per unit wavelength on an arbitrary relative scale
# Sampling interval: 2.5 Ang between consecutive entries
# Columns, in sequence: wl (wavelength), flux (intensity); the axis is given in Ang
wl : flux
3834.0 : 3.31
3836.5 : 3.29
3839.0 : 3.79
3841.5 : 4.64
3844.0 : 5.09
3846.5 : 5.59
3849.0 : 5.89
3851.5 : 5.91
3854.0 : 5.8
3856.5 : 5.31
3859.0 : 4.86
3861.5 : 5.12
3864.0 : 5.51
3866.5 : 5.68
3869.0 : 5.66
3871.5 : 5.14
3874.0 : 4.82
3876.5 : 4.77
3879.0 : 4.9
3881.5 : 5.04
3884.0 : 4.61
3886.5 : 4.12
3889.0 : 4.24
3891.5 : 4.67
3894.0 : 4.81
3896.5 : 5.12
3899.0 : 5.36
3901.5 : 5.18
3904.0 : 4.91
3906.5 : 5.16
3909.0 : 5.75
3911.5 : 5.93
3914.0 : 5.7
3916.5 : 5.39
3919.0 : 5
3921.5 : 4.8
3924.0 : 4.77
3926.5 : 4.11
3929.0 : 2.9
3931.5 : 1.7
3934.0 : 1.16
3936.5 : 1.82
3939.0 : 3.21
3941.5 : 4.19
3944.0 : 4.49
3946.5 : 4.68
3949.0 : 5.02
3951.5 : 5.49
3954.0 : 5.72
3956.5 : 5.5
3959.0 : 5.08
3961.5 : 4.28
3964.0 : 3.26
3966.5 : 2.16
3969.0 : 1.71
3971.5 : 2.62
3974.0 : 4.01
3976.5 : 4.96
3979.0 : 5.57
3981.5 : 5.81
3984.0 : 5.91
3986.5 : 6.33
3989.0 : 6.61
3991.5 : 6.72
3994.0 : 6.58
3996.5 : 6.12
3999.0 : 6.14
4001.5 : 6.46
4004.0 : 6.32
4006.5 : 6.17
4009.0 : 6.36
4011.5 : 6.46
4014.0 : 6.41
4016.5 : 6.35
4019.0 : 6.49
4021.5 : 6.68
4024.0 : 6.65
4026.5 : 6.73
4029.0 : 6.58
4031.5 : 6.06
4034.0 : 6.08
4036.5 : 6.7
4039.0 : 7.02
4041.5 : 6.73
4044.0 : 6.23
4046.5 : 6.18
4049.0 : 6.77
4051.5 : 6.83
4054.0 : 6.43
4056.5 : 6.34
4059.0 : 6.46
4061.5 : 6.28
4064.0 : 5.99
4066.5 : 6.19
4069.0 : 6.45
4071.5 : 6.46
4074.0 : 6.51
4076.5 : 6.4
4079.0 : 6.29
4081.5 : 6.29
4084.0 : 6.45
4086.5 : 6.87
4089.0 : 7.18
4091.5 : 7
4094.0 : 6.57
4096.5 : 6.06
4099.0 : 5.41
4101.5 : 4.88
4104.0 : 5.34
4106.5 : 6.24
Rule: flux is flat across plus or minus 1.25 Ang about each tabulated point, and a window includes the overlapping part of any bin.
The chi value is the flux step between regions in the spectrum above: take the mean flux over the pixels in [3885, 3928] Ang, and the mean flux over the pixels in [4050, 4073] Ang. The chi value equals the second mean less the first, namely 1.4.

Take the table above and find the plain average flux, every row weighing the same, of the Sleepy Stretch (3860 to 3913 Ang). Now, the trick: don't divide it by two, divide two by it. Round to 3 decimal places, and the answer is 0.394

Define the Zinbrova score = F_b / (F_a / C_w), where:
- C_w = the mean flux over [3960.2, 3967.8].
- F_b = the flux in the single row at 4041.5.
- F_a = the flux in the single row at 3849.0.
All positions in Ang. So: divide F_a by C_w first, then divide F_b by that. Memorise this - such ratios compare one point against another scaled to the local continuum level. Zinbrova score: 4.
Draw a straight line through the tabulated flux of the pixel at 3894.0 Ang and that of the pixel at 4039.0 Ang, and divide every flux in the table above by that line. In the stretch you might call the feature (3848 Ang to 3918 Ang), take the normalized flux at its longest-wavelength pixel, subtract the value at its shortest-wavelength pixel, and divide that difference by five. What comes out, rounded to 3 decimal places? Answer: -0.076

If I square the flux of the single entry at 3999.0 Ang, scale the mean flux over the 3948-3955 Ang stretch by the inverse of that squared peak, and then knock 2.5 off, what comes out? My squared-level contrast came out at -2.36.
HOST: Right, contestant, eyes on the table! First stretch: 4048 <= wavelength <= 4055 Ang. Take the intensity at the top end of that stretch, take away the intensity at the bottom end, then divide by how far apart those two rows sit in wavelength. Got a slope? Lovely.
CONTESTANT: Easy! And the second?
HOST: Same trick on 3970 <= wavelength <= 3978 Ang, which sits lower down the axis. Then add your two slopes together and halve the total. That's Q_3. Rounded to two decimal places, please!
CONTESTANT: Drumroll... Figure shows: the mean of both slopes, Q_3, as 0.20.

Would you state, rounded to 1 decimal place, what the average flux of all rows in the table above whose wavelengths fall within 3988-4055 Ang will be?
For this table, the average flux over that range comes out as 6.5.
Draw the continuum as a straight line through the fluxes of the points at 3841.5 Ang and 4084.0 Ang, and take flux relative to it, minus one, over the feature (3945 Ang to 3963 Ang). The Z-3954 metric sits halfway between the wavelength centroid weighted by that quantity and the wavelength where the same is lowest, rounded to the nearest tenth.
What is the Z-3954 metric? 3958.5 Ang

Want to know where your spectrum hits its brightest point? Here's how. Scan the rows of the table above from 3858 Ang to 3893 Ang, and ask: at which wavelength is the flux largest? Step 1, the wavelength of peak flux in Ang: 3866.5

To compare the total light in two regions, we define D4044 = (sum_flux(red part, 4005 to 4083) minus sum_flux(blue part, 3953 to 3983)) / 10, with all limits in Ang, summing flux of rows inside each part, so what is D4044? 15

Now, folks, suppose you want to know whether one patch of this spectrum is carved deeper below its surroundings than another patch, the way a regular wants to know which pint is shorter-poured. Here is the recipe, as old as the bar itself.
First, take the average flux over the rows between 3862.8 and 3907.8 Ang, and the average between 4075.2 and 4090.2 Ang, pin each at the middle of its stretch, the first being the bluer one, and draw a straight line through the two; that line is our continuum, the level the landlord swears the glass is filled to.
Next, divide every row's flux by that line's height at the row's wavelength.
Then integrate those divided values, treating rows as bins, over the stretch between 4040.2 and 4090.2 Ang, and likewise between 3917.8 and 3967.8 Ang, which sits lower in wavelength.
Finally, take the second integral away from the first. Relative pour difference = 14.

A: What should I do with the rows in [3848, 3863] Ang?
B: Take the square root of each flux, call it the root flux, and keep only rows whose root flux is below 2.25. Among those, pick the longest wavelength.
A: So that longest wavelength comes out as 3859.0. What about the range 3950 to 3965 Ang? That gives 3964.0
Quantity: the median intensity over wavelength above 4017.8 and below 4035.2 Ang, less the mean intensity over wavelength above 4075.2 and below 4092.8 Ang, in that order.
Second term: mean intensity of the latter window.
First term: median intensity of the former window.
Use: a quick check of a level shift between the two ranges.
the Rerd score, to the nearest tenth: -0.1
